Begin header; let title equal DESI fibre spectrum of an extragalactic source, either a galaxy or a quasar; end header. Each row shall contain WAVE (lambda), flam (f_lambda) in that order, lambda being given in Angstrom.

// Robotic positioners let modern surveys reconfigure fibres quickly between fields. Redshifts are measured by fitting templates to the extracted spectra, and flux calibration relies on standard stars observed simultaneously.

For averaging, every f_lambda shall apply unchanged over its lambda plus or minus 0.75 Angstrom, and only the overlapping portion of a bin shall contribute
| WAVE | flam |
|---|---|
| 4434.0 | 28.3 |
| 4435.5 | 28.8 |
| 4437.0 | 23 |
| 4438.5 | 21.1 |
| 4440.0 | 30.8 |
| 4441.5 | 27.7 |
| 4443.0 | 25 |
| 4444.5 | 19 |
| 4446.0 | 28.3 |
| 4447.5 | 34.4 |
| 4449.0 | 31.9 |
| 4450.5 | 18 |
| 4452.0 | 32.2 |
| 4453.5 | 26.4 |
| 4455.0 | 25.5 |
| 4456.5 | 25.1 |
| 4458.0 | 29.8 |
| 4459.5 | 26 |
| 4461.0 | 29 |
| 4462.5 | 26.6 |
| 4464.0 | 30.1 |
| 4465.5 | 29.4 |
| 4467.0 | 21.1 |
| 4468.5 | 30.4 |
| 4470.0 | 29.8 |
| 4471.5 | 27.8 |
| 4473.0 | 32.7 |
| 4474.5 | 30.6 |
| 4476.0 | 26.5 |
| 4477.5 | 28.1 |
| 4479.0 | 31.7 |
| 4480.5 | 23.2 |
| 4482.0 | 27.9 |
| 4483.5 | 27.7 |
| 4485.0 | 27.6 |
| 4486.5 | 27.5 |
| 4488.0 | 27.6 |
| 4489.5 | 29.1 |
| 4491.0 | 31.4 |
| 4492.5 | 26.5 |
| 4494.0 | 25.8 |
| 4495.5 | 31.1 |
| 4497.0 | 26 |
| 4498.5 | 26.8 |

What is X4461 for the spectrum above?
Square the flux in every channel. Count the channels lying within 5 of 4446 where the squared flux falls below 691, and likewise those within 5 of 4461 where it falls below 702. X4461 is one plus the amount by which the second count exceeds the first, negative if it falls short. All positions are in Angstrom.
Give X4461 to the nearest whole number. 0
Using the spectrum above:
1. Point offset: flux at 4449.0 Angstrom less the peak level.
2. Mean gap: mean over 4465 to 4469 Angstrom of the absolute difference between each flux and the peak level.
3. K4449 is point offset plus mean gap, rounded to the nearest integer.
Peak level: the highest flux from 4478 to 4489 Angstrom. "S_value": 5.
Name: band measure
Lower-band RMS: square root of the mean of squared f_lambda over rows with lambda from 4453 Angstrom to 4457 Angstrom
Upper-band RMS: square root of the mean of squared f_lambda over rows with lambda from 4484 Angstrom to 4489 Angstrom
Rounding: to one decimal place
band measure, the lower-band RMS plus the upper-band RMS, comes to 53.2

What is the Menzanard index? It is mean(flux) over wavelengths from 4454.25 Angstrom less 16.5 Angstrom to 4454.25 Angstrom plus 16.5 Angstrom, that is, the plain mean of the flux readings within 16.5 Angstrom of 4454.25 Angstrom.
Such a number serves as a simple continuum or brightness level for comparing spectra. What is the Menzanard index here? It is 27.2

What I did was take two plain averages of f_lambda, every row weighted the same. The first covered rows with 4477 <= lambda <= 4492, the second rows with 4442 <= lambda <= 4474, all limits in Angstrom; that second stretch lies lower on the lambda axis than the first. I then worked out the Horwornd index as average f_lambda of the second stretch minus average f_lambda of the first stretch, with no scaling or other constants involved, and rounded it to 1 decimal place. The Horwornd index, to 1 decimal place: -0.6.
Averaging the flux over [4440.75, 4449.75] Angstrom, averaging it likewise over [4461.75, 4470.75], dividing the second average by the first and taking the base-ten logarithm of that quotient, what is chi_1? 0.00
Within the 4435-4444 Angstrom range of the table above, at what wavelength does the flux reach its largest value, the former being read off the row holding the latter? 4440.0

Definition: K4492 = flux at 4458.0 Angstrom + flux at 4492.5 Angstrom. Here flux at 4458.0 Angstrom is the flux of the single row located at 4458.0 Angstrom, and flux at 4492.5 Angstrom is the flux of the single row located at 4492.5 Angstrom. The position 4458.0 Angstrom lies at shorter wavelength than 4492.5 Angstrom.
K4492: 56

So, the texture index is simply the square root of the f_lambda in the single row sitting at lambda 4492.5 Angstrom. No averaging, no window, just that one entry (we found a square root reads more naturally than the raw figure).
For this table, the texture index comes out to 5.15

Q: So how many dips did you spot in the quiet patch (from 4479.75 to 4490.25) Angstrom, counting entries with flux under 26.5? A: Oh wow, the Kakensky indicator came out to 1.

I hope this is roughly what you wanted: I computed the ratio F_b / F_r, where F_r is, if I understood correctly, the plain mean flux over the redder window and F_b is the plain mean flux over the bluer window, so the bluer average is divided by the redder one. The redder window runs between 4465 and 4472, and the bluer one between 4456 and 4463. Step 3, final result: 0.99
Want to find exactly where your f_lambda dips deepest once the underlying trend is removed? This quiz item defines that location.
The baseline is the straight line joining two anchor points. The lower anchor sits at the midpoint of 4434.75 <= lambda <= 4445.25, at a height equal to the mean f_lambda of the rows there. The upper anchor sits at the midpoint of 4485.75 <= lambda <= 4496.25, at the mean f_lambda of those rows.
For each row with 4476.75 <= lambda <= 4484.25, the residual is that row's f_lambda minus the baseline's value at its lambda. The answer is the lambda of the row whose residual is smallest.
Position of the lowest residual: 4480.5 Angstrom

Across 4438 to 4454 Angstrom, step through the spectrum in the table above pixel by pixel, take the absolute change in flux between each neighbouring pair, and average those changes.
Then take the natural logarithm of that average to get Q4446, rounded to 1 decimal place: 2.0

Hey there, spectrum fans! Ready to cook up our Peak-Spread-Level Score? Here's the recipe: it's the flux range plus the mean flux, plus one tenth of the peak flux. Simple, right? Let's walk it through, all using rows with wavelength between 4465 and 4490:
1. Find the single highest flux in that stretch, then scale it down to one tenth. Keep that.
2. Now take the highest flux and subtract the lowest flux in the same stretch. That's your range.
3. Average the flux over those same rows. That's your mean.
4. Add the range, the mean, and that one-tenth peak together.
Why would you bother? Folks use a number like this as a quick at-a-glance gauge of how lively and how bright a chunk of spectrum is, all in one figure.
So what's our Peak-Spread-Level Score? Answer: 43.0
